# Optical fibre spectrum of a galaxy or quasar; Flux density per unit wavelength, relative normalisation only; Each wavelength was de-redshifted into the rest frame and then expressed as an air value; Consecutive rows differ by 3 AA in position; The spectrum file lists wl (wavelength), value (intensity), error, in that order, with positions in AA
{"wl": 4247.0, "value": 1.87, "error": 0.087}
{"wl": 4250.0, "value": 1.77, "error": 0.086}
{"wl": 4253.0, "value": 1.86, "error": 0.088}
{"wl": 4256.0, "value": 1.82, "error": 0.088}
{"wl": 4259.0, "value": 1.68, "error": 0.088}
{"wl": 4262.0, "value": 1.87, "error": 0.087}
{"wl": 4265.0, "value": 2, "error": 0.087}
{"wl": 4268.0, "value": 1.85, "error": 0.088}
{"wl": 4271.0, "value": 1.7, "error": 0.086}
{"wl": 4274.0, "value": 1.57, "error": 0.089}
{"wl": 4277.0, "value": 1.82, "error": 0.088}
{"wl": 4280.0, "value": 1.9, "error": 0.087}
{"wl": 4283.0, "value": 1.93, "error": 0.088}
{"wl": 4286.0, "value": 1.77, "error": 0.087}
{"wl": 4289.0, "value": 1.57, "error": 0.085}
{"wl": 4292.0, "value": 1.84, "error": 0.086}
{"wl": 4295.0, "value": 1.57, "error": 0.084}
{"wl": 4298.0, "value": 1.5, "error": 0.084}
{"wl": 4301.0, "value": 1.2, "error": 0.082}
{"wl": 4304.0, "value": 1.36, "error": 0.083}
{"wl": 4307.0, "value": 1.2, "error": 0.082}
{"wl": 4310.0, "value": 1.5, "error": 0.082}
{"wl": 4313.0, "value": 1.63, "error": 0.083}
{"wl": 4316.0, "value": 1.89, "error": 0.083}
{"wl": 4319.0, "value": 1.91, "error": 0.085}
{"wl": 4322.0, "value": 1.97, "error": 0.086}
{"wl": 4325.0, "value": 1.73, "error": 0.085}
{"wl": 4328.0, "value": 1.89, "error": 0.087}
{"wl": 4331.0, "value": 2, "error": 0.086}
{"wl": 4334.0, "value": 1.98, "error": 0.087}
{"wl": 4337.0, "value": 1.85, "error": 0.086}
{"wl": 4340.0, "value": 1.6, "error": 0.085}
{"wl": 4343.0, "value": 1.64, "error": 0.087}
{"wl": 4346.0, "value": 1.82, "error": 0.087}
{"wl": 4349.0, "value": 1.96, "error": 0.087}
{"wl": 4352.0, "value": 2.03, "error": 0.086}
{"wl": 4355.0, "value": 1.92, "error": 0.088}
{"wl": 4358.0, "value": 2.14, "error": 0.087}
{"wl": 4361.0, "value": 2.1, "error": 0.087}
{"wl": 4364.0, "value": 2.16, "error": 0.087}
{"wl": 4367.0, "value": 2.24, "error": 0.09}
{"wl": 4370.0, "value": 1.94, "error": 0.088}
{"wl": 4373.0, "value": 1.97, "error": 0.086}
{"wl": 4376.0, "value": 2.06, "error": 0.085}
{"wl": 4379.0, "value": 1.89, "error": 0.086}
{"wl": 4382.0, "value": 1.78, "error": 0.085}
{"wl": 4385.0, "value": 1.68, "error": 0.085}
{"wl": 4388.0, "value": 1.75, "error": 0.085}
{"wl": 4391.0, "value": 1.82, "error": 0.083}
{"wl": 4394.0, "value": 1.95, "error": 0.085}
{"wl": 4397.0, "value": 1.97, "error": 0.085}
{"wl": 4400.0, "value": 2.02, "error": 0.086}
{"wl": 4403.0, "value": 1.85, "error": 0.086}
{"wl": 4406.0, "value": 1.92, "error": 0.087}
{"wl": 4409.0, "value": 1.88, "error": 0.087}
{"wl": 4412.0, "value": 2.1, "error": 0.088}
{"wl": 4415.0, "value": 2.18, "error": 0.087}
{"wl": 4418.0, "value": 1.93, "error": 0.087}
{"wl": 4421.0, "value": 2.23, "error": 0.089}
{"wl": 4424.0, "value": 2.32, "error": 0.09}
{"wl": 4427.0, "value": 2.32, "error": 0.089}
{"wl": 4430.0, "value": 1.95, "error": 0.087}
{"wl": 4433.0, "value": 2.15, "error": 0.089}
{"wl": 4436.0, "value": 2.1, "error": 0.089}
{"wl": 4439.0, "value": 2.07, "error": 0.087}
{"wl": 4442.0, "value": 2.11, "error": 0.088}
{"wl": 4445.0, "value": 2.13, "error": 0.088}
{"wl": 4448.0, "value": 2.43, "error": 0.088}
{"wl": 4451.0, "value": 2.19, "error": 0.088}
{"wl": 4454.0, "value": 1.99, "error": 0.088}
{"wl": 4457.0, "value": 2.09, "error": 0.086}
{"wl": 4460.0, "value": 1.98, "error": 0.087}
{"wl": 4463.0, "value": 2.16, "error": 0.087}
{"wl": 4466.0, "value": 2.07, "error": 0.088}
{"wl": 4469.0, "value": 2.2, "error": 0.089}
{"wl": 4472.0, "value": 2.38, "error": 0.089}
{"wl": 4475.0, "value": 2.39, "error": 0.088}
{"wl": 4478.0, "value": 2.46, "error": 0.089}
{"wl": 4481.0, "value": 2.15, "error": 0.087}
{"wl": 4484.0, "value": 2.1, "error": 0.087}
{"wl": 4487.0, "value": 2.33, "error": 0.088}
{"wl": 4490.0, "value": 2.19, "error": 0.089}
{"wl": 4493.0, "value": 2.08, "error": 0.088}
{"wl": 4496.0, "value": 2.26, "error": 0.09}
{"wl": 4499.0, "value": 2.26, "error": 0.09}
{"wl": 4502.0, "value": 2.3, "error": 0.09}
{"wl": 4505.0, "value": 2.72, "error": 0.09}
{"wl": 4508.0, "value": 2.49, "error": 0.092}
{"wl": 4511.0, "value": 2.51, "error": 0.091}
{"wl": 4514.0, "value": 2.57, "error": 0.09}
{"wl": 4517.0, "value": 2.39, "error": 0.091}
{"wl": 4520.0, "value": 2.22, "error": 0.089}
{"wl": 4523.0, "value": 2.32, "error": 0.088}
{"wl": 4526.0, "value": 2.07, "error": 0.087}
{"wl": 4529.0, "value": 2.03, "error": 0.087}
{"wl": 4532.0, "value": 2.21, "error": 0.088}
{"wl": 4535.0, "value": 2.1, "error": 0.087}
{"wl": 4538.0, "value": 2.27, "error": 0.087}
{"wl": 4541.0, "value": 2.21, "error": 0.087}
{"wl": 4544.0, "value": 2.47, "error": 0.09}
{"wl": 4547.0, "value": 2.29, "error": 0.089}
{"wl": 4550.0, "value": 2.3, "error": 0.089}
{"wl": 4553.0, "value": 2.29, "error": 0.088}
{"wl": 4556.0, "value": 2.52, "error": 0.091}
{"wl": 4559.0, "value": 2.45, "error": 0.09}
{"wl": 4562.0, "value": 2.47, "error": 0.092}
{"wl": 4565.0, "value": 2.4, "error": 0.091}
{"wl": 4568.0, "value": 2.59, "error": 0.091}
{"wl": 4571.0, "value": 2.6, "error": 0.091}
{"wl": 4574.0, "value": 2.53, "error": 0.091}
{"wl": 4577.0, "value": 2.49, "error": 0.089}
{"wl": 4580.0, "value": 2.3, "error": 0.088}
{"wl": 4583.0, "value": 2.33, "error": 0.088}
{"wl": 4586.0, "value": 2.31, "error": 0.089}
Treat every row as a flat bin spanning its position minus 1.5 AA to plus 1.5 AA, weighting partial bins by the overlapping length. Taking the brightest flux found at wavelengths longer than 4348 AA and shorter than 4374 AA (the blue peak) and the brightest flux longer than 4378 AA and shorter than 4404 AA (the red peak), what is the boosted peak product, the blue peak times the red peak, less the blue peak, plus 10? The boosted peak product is 12.3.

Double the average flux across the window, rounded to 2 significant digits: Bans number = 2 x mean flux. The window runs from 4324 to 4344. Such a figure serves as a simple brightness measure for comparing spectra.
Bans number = 3.6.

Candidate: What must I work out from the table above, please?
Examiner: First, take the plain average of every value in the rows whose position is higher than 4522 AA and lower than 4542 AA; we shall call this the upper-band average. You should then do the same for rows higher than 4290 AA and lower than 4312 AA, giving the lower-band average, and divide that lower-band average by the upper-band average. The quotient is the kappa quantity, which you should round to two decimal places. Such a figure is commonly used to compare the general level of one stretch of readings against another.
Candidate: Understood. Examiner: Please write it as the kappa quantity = 0.67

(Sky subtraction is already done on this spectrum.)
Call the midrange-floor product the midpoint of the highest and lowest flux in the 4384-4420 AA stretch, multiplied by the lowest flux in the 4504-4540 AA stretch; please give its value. 3.92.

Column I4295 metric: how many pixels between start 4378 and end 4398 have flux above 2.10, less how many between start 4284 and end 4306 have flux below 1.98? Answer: -7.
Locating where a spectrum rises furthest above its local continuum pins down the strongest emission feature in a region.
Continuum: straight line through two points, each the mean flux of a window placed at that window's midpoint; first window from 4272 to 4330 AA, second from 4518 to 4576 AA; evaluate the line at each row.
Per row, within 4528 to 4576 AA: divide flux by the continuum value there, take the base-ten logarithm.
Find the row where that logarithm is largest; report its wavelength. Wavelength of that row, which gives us 4571.0 AA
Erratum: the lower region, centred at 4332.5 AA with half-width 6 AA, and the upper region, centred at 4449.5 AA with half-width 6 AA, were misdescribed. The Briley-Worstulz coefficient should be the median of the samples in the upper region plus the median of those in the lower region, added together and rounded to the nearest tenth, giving 4.1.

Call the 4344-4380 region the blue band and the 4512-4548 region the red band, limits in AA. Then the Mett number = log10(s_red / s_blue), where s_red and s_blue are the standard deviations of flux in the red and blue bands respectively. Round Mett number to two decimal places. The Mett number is 0.11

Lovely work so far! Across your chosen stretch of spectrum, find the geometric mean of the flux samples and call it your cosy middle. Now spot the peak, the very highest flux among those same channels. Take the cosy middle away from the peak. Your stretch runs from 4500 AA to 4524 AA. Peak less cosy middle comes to 0.285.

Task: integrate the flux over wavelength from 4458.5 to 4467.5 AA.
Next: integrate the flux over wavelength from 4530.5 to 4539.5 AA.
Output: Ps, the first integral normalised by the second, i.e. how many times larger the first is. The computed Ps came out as 0.94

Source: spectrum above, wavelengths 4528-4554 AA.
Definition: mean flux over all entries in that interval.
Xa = 2.24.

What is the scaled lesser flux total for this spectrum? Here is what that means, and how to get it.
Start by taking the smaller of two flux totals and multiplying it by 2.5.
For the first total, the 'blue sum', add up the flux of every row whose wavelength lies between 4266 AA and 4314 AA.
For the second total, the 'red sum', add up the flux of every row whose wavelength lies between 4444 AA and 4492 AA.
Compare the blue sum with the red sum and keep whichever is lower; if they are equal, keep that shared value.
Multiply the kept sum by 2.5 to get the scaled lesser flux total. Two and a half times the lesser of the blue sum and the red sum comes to 65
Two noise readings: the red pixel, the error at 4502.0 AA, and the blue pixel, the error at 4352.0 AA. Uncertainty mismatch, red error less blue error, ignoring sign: 0.0040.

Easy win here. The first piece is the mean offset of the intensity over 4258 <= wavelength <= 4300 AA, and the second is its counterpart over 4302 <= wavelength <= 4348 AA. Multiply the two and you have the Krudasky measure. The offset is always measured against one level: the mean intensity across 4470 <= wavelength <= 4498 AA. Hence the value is 0.27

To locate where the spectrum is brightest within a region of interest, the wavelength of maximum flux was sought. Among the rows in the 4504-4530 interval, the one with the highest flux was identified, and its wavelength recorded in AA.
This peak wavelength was 4505.0 AA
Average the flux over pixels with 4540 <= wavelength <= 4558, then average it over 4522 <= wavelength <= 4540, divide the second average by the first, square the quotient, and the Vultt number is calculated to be 0.85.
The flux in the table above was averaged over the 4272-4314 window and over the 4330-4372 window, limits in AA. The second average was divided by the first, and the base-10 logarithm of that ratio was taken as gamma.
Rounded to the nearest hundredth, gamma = 0.09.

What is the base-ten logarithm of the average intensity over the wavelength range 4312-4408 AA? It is 0.281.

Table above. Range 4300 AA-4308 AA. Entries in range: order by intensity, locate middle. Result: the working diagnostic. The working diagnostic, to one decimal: 1.2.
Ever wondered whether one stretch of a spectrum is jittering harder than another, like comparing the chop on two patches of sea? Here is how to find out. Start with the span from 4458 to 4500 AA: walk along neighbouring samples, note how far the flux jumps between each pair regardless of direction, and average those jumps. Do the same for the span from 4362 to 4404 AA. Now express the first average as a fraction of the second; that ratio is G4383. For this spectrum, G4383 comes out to 1.2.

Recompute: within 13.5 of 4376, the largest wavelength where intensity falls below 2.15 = 4388.0 AA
